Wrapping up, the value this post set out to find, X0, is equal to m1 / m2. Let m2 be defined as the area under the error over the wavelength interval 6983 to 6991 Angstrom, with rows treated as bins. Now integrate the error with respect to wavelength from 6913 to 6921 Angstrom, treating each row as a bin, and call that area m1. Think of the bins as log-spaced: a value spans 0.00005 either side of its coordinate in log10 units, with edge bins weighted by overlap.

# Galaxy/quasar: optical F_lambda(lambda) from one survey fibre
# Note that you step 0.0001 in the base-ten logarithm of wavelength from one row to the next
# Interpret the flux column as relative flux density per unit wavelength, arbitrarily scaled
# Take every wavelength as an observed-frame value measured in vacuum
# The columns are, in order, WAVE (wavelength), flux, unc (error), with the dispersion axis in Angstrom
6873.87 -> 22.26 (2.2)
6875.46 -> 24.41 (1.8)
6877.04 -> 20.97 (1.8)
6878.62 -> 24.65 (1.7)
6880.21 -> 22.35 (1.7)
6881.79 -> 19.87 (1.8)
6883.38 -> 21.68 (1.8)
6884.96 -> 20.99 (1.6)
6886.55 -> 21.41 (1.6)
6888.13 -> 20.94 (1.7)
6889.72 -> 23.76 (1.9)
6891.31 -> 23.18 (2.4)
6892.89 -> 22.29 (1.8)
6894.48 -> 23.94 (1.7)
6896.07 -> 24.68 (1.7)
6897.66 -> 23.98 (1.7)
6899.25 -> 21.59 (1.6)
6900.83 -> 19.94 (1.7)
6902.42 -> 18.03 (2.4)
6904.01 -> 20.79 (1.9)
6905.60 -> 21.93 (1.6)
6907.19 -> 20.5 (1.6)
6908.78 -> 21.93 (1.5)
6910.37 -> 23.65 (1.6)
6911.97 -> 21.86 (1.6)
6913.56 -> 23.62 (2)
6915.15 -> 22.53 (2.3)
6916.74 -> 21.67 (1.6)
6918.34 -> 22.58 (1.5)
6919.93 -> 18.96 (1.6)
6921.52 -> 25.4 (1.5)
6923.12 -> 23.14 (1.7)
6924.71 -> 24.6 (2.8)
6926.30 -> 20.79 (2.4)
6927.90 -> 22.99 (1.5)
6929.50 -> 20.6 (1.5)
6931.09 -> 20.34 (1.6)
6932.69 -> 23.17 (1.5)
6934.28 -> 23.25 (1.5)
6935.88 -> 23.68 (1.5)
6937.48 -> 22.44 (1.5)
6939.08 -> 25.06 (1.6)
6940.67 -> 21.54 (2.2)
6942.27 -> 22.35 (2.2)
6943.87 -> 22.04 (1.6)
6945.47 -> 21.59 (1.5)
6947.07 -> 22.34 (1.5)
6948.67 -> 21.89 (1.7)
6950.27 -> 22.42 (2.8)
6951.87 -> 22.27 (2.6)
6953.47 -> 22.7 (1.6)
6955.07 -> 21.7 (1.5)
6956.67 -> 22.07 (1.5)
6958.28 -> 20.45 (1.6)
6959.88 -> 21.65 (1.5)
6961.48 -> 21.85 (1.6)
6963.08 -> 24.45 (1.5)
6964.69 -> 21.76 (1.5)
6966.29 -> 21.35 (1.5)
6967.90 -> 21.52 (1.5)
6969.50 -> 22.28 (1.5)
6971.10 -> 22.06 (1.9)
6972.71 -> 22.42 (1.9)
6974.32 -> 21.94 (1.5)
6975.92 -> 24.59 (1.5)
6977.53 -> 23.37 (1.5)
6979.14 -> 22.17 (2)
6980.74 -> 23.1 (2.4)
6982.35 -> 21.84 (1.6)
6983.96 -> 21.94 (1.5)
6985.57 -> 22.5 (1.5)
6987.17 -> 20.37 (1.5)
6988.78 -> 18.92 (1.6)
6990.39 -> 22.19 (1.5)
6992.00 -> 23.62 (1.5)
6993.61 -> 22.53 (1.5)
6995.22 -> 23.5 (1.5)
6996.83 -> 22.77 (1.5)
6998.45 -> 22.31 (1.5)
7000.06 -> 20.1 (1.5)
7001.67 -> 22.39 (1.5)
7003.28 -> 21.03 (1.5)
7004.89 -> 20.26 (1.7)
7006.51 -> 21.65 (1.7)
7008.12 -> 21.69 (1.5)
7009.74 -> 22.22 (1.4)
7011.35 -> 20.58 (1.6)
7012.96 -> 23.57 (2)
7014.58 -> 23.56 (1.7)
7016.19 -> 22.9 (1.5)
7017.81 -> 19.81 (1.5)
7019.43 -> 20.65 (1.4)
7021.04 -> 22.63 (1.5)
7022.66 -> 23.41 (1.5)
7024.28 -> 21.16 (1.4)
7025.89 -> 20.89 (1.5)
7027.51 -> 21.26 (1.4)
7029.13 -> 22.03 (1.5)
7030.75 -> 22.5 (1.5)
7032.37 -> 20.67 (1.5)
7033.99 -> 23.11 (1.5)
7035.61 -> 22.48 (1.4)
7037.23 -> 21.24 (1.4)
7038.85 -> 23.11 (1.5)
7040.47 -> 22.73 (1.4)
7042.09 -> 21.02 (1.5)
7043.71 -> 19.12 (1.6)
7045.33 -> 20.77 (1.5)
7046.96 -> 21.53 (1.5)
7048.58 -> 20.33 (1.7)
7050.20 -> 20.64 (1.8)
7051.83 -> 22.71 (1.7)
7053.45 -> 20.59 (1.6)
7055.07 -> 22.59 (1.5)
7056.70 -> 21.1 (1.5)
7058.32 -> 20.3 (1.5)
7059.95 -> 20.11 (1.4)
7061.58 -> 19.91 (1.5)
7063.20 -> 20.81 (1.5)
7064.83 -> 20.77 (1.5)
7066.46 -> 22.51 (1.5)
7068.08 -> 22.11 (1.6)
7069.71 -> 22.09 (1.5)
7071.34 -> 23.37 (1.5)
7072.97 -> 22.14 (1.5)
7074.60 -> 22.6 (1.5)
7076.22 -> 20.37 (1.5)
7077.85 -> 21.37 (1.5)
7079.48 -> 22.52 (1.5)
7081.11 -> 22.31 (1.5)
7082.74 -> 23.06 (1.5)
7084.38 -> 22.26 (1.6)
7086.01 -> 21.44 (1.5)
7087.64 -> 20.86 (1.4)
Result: 1.2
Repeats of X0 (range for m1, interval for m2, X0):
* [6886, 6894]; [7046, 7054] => 1.1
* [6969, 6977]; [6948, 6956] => 0.8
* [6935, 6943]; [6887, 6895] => 0.9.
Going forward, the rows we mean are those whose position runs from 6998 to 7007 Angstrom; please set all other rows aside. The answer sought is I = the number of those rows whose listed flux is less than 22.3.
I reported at 4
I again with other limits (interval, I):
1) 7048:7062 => 7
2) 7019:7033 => 6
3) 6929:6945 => 4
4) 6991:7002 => 1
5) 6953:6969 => 8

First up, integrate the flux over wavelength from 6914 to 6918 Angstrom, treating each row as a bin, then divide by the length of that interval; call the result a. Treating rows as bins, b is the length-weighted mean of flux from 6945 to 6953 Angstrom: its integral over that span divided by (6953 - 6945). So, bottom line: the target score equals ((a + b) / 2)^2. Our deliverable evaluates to 493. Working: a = 22.3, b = 22.2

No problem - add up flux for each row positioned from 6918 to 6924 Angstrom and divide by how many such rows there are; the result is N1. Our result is 22.5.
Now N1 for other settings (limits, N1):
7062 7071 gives 21.7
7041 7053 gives 20.9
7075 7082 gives 21.6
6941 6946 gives 22.0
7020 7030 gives 21.9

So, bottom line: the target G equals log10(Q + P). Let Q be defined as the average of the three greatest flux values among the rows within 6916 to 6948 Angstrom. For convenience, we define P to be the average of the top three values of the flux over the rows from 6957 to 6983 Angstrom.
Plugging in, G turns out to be 1.69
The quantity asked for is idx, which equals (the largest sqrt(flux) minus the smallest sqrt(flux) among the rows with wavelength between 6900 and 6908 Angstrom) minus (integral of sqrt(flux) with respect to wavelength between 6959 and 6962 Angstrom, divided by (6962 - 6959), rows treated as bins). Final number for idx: -4.23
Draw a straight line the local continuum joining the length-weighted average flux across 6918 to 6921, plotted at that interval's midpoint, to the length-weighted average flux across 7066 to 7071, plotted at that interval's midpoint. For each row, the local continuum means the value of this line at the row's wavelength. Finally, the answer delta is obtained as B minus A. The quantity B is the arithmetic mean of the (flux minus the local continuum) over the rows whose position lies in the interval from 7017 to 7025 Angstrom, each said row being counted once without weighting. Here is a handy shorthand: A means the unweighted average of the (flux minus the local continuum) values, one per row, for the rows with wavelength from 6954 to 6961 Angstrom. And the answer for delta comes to -0.5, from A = 0.2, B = -0.37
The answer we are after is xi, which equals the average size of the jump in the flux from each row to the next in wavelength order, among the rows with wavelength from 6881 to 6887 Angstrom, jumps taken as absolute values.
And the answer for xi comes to 1.0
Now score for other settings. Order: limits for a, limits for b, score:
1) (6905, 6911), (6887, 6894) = 496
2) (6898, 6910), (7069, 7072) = 476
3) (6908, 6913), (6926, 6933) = 484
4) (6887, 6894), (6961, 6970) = 501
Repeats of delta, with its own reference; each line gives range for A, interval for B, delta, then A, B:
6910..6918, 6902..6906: -2.3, 1.8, -0.58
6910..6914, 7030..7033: -2.6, 2.1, -0.41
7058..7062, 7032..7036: 2.2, -2.2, 0.07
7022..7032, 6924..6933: 1.1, -0.1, 1.03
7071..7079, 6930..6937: 1.9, -0.4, 1.51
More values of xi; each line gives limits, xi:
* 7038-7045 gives 1.3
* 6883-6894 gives 1.0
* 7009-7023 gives 1.5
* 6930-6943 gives 1.6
